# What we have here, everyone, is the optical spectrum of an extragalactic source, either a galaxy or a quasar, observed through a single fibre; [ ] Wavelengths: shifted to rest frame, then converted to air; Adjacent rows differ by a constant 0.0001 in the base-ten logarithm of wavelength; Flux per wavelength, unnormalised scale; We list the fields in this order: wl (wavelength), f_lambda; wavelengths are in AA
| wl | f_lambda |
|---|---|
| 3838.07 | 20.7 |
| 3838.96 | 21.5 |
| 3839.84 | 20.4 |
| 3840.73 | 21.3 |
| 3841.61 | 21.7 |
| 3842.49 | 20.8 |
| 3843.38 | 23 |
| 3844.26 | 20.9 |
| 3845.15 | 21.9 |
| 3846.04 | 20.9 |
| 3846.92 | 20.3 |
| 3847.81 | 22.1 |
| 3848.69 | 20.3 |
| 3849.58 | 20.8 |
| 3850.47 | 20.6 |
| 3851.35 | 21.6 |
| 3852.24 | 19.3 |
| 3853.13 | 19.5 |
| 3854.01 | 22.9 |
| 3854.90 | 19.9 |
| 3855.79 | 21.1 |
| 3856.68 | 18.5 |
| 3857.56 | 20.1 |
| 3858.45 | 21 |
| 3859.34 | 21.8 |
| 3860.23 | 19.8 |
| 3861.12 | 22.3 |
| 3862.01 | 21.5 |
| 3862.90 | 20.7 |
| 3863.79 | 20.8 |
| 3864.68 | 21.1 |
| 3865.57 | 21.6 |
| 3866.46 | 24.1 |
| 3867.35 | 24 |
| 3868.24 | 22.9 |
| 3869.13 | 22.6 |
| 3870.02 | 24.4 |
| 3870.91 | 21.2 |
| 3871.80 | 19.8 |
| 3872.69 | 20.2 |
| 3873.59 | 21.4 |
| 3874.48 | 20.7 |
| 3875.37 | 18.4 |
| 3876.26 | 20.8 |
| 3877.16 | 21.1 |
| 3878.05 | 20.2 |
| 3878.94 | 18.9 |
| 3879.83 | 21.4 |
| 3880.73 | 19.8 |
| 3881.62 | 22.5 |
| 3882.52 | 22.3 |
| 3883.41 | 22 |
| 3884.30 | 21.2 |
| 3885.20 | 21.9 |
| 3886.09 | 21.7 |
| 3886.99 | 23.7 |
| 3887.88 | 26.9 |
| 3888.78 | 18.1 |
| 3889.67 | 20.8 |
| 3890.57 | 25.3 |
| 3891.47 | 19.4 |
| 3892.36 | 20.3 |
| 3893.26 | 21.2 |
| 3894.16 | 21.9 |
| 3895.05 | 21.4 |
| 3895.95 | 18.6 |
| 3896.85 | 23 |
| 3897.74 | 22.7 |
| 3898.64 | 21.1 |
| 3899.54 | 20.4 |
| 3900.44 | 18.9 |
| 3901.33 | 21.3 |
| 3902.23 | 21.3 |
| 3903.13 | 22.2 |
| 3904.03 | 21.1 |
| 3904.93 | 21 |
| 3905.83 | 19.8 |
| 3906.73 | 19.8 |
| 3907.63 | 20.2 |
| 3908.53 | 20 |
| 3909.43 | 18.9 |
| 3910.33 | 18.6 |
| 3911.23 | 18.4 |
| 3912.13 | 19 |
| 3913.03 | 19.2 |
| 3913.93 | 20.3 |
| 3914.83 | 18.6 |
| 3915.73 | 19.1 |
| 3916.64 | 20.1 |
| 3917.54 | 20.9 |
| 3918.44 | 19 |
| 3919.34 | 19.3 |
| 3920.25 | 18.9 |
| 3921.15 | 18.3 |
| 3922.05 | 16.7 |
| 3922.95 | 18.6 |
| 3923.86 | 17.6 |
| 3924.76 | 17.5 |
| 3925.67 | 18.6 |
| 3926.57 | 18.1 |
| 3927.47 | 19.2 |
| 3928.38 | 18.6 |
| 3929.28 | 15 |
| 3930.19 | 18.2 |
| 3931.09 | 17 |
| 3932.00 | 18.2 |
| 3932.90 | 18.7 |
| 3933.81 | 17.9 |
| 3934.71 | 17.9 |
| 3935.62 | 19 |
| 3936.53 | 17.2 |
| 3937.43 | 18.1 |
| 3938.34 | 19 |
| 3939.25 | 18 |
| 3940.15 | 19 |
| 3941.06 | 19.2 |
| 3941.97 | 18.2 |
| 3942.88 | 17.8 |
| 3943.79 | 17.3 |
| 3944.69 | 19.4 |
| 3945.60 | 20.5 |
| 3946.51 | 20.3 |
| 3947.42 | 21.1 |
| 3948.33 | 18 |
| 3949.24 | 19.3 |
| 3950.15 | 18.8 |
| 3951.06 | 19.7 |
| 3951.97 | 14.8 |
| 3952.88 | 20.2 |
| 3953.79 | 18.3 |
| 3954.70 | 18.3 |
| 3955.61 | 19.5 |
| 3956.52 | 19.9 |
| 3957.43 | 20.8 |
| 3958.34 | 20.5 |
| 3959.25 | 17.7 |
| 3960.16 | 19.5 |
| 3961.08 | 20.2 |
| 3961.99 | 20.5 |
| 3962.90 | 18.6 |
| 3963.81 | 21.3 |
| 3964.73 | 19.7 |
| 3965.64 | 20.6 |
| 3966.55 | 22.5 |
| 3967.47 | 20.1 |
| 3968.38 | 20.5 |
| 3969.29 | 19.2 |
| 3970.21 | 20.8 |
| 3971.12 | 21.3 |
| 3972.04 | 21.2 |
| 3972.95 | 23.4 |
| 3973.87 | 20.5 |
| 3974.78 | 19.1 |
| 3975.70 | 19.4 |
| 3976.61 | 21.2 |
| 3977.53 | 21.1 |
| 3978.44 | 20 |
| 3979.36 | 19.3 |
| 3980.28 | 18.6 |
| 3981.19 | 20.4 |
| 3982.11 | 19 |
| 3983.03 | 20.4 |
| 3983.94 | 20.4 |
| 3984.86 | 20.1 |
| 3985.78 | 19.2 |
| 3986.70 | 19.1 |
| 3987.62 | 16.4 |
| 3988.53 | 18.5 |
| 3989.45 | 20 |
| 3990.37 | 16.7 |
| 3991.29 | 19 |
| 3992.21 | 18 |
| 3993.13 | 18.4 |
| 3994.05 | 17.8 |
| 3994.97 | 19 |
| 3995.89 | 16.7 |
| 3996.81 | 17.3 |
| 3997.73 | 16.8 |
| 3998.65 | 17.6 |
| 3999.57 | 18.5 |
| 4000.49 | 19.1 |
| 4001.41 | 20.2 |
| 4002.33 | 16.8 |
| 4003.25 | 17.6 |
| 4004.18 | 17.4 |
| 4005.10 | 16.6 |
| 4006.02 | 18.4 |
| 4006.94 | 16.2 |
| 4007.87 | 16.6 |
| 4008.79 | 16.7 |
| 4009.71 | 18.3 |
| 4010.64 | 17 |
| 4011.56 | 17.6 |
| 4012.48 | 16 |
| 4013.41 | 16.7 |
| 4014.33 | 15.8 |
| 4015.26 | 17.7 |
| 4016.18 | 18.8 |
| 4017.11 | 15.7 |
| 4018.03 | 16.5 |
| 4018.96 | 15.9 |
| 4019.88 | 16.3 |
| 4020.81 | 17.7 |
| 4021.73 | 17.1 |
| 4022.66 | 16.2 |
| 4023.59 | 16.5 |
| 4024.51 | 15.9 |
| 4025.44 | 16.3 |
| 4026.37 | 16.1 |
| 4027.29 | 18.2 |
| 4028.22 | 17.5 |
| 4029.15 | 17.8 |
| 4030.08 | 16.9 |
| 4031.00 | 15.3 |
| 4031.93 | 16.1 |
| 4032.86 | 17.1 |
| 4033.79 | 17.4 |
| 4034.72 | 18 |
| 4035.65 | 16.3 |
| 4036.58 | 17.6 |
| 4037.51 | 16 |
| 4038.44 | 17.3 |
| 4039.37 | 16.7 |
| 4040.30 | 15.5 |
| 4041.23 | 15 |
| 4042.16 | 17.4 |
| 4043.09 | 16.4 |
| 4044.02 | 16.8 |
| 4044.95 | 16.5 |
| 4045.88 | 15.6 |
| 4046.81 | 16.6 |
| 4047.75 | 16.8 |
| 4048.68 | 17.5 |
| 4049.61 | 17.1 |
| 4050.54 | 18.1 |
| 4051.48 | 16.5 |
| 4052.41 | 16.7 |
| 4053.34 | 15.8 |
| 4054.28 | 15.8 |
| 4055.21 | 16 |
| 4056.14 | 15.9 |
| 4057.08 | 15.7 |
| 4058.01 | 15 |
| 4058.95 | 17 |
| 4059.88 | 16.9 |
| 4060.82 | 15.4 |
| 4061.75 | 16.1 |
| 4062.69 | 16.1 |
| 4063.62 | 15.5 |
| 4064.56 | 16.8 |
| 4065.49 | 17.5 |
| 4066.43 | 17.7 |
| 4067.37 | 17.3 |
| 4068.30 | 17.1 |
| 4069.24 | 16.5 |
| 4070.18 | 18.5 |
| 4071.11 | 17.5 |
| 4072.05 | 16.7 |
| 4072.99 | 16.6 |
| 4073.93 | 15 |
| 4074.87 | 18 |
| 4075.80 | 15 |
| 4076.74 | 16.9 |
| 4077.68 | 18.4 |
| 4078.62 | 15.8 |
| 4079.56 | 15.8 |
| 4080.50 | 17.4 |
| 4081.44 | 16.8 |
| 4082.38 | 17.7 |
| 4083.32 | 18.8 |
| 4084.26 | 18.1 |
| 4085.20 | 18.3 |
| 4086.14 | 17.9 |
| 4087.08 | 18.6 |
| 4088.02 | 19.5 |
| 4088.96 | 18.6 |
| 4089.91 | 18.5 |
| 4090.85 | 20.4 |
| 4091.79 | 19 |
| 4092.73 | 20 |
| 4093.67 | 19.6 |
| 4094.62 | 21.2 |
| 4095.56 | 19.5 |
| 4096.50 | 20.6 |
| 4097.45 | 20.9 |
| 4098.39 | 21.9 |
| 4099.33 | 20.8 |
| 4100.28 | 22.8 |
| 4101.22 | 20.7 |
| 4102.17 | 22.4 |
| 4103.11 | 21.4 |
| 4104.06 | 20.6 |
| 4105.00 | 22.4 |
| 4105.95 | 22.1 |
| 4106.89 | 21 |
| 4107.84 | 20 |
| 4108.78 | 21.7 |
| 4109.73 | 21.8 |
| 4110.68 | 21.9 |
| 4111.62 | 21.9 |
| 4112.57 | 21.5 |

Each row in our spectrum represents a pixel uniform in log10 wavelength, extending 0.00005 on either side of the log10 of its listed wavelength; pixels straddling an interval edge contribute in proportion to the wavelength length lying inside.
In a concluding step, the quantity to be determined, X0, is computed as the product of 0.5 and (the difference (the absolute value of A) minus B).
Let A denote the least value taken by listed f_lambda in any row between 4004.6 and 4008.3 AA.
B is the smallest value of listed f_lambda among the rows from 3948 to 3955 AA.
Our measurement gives 0.7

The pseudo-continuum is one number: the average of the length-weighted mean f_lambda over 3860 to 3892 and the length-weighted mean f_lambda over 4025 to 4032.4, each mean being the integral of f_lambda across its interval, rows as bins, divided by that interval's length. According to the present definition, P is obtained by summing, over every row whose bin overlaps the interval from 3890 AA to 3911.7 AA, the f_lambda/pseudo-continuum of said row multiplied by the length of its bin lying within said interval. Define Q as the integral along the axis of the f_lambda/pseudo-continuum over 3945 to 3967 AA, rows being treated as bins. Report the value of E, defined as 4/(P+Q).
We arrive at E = 0.0871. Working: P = 23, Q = 22.5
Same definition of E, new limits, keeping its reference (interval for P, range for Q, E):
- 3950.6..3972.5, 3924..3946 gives 0.0918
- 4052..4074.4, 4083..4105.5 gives 0.0933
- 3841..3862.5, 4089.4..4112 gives 0.0830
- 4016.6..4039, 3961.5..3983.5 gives 0.0931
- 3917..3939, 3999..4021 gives 0.0982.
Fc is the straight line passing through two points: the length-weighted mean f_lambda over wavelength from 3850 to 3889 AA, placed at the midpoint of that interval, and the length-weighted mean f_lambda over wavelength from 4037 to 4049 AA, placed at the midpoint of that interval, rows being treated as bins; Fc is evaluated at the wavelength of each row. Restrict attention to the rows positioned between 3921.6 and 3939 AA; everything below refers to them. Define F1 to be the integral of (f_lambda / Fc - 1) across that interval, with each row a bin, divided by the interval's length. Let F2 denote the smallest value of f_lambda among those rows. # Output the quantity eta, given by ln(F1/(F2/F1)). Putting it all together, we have -7.7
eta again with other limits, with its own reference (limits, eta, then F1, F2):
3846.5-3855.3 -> -9.0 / -0.05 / 19.3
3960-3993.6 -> -7.8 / 0.08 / 16.4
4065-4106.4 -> -5.6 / 0.23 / 15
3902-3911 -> -14.8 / 0.00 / 18.6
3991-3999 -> -16.3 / 0.00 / 16.7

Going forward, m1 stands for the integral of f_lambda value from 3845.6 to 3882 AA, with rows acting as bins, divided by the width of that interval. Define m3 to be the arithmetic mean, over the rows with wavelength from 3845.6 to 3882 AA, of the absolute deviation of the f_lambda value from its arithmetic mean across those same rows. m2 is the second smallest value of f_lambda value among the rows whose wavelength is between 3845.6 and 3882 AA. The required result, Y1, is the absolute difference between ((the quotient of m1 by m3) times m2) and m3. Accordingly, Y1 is 366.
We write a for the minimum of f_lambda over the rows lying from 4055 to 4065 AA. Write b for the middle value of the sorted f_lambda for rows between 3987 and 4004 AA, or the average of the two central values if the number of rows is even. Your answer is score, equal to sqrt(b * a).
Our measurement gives 16.4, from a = 15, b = 17.9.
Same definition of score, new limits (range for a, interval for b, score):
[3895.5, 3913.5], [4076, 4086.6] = 18.0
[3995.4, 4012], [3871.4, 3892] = 18.5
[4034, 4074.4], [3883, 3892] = 18.1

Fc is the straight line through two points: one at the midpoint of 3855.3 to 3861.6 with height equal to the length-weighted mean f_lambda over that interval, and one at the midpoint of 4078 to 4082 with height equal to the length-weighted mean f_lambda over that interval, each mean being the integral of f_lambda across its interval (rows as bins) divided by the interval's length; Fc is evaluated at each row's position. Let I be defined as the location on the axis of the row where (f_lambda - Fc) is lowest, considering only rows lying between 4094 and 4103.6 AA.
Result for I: 4095.56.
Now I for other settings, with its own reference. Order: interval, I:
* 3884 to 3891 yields 3888.78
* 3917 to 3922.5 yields 3922.05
